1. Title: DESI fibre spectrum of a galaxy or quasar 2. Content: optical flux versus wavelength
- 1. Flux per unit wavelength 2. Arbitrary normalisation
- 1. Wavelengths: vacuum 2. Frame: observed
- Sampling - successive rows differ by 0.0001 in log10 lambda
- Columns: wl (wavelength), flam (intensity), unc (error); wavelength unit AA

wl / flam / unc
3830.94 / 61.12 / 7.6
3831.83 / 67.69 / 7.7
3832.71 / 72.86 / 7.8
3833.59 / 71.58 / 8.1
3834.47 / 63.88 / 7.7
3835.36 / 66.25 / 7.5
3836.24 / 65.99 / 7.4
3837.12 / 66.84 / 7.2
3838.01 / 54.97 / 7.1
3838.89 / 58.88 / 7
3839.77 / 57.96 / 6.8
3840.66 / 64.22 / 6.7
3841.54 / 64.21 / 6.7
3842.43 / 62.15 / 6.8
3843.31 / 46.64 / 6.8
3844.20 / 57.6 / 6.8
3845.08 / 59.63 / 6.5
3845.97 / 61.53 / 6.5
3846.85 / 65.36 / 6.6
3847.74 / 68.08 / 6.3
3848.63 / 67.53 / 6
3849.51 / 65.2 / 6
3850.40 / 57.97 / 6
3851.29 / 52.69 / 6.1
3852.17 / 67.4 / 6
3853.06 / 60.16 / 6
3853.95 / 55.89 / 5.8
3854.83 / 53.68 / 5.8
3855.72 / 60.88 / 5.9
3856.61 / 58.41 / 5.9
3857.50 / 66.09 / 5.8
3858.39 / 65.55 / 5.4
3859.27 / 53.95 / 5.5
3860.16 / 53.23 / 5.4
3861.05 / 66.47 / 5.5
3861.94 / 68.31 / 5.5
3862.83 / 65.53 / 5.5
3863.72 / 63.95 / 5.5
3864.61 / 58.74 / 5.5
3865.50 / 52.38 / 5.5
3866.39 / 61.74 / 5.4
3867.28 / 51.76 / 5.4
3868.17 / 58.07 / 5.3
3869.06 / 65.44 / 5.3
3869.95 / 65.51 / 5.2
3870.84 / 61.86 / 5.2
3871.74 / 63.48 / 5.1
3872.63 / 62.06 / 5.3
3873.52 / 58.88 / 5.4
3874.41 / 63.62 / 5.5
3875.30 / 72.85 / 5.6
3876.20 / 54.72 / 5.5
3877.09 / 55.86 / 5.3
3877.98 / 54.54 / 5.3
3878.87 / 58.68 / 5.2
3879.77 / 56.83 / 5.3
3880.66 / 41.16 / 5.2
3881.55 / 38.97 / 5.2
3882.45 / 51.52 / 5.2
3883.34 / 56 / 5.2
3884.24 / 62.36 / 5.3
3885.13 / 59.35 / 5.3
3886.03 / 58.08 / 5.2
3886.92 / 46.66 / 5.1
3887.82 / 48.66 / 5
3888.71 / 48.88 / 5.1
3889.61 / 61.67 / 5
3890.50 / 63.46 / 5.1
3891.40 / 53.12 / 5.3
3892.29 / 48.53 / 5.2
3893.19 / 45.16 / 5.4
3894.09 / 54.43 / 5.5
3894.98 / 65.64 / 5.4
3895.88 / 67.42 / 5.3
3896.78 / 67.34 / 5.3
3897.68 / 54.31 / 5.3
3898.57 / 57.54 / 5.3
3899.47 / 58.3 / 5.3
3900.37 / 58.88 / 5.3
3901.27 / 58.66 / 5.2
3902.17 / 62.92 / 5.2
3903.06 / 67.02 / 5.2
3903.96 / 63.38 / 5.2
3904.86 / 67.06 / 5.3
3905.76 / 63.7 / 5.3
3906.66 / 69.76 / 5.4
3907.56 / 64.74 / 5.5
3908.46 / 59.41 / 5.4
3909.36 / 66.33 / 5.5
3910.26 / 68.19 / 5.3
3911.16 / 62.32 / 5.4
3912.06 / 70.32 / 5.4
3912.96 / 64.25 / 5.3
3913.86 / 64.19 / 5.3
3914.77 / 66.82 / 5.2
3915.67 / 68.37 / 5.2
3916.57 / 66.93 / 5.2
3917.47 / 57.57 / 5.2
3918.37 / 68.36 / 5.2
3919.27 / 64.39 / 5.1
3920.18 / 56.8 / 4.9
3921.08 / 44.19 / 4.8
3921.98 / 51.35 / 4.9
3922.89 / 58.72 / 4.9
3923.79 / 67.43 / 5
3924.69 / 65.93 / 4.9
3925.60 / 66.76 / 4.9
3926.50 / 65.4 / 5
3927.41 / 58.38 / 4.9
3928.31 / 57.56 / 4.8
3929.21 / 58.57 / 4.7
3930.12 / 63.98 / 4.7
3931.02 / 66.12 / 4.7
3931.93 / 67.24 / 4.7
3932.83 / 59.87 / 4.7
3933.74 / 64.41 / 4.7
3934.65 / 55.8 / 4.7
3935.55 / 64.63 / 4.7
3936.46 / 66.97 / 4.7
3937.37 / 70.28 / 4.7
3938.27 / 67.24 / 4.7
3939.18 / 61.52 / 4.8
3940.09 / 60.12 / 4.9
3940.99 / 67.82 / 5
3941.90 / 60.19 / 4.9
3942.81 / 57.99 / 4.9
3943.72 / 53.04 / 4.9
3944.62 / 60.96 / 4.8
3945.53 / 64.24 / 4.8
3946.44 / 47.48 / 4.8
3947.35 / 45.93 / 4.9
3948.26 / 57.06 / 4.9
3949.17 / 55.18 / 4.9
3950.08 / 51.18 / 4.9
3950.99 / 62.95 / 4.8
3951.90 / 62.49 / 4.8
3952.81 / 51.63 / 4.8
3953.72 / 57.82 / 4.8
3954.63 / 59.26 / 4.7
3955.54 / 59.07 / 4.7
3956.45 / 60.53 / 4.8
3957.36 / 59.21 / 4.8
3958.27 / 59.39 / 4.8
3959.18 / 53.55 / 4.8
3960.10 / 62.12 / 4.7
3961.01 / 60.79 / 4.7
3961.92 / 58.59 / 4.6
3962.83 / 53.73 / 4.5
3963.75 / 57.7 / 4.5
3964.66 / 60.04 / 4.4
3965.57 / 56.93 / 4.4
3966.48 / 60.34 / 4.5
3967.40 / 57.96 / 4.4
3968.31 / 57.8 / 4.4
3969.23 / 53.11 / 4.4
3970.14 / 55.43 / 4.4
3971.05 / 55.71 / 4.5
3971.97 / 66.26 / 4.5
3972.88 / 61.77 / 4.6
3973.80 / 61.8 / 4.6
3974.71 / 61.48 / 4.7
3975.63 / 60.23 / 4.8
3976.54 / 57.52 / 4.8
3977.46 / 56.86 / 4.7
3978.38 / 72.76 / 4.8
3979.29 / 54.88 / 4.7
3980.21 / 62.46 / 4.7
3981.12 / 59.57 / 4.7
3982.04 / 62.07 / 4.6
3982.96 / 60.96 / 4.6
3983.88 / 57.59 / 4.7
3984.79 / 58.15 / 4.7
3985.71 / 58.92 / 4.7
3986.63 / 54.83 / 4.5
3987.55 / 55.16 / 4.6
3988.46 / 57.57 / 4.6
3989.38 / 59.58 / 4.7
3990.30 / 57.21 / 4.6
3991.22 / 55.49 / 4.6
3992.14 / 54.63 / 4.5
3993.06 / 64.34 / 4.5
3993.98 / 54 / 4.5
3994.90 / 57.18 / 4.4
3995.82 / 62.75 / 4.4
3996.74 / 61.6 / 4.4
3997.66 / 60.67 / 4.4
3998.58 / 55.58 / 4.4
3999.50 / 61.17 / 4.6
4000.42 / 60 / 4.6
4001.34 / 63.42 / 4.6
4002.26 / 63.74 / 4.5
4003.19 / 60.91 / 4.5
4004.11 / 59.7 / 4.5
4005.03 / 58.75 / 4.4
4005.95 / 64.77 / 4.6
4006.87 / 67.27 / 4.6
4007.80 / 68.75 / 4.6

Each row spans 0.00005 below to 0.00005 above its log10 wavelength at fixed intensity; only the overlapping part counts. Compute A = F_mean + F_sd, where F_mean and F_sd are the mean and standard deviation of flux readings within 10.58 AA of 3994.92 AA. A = 62.0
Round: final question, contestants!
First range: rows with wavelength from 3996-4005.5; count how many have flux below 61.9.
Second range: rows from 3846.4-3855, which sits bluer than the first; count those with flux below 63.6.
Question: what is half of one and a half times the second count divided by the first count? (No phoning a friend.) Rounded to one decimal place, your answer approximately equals 0.5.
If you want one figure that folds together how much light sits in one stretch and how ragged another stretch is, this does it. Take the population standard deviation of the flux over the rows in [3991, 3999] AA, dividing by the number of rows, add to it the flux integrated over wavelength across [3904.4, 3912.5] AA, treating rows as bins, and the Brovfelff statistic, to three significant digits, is 536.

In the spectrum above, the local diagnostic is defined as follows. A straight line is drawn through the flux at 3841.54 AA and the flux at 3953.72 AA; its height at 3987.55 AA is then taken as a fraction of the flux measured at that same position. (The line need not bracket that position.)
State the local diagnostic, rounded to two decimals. 1.01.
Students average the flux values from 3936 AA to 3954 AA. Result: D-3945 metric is 59.1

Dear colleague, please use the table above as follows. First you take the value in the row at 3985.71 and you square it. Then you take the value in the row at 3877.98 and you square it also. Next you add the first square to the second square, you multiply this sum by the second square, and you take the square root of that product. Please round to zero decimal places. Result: 4379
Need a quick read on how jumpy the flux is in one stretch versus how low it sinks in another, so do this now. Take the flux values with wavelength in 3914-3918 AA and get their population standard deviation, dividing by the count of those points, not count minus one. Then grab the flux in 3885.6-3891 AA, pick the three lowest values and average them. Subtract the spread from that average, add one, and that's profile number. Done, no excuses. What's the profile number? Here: 45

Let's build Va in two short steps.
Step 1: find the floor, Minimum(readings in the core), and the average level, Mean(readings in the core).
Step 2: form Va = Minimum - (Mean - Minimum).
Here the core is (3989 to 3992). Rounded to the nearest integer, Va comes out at 54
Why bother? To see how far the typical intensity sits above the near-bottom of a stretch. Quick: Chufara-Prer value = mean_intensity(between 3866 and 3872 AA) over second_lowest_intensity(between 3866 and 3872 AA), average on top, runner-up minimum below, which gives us 1.05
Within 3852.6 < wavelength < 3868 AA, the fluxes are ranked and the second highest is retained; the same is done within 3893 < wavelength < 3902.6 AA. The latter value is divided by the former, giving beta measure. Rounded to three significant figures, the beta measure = 1.01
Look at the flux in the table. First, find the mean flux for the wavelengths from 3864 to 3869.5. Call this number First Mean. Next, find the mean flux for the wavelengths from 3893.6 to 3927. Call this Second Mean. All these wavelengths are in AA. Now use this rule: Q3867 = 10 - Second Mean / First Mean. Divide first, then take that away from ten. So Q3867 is 8.92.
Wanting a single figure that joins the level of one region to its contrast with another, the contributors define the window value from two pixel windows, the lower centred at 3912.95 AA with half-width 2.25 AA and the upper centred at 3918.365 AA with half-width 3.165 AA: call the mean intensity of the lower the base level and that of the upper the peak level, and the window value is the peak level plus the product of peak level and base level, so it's 4058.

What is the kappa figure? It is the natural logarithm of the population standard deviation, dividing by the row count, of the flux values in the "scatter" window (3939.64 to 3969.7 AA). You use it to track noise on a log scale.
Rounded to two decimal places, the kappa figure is 1.52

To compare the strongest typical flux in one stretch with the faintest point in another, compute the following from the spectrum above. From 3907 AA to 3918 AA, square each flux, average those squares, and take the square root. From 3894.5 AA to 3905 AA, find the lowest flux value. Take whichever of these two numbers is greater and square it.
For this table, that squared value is 4232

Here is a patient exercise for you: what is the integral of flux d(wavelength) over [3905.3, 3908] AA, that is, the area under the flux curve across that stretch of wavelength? 178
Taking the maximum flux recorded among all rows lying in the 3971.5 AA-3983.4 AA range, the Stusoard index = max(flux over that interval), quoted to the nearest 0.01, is 72.76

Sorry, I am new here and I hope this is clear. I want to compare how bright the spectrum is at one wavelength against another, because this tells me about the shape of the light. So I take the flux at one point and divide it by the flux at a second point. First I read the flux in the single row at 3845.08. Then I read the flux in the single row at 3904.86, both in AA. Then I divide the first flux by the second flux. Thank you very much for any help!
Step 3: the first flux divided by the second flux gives 0.89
